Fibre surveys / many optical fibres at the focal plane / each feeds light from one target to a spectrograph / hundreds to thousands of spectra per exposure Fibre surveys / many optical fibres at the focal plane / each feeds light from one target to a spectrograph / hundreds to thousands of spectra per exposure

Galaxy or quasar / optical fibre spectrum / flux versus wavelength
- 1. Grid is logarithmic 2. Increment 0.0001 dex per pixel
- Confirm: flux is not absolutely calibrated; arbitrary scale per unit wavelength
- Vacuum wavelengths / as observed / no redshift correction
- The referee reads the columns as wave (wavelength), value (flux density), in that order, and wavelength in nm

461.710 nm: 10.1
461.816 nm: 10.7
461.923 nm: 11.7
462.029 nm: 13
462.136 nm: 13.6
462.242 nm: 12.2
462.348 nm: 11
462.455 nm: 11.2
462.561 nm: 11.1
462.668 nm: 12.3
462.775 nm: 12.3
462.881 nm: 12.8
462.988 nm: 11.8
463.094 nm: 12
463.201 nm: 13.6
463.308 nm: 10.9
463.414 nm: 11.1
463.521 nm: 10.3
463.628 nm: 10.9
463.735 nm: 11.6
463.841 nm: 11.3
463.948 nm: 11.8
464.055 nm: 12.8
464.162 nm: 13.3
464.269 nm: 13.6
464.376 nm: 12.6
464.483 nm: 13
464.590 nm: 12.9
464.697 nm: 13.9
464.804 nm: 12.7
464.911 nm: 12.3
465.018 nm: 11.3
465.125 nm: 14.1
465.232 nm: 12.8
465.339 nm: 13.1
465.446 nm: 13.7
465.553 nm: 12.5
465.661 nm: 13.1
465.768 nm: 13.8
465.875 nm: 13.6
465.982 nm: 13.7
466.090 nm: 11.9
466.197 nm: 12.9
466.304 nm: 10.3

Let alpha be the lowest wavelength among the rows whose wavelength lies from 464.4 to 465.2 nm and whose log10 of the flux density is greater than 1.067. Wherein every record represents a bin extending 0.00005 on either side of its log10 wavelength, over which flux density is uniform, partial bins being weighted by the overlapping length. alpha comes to 464.483 nm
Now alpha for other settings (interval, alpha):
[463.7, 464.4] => 463.948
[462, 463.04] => 462.029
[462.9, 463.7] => 462.988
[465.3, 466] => 465.339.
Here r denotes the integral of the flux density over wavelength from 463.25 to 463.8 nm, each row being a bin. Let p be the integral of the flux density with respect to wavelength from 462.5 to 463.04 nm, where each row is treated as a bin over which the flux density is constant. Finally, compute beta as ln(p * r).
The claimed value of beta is 3.67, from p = 6.5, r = 6.0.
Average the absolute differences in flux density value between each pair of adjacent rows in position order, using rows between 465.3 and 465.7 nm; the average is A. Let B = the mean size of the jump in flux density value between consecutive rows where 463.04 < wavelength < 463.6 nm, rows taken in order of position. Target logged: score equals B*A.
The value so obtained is 1.06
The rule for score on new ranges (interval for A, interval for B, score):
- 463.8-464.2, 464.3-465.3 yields 0.68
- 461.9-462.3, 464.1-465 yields 0.69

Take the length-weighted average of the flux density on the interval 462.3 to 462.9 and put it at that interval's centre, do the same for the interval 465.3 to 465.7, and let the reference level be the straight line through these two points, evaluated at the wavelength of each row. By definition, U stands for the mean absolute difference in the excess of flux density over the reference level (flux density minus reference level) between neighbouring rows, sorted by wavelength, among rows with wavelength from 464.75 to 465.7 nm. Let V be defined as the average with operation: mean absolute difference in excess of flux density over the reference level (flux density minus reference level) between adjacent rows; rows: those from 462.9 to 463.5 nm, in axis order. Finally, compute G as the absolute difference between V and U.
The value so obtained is 0.13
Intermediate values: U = 1.02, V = 1.2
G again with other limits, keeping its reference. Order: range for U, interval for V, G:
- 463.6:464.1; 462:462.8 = 0.08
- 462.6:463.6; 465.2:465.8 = 0.23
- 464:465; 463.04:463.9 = 0.37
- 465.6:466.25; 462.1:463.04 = 0.04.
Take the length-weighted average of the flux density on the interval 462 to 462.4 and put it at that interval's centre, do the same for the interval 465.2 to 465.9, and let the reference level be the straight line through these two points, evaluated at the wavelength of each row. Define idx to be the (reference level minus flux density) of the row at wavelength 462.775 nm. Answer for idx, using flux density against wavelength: 0.3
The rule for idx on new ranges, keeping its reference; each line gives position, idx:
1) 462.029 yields -0.6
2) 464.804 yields 0.4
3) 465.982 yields -0.4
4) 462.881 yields -0.2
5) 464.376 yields 0.3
